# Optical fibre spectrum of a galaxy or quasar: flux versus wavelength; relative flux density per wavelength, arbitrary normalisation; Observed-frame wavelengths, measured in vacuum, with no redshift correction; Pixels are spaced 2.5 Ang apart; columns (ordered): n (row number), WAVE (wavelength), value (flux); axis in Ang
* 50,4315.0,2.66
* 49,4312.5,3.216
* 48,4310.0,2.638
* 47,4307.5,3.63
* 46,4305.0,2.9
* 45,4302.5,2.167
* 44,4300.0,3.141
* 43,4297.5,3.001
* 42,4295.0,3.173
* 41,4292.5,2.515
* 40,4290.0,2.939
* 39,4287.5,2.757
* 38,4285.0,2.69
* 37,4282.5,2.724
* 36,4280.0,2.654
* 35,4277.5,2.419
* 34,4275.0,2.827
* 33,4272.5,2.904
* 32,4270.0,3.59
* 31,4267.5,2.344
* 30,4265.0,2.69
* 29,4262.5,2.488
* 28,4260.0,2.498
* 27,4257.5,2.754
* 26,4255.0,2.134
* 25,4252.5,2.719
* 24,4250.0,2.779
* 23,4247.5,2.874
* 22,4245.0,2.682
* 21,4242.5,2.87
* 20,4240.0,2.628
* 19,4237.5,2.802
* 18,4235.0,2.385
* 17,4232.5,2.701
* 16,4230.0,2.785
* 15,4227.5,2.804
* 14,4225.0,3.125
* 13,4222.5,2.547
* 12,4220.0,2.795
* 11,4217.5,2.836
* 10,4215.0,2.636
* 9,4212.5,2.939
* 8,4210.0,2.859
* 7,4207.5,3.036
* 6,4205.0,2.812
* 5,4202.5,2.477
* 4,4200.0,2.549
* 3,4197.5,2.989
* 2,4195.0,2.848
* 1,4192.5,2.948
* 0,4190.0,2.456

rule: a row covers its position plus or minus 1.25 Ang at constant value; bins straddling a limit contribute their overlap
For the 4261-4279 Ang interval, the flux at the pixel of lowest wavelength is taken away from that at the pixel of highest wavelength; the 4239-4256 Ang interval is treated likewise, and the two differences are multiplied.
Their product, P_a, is 0.034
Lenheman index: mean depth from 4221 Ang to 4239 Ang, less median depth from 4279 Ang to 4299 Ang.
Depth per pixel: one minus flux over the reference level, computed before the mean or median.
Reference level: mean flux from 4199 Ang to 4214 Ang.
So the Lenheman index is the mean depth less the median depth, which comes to 0.002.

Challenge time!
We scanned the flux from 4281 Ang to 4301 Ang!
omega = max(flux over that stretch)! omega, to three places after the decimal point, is 3.173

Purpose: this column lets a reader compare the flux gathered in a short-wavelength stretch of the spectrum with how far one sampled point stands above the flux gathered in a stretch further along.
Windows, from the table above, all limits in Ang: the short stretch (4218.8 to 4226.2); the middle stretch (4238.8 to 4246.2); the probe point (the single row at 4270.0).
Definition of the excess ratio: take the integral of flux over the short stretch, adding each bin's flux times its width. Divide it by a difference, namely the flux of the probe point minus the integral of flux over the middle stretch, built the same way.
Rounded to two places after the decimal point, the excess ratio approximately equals -1.26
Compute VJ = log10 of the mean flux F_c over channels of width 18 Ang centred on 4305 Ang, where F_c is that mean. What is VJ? 0.471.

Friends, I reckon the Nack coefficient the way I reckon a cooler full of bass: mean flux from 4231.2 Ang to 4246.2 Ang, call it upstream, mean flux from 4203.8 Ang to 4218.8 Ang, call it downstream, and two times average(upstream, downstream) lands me 5.53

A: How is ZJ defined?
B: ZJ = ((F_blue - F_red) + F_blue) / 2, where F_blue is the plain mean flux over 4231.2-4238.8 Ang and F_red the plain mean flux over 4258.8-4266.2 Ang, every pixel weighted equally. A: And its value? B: 1.35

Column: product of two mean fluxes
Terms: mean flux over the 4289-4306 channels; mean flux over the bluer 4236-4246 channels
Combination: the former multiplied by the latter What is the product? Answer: 7.8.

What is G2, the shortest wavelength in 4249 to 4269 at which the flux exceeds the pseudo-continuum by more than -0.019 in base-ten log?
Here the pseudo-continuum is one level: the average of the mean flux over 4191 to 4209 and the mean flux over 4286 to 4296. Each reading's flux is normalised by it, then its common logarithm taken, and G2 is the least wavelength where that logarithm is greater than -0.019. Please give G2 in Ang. 4250.0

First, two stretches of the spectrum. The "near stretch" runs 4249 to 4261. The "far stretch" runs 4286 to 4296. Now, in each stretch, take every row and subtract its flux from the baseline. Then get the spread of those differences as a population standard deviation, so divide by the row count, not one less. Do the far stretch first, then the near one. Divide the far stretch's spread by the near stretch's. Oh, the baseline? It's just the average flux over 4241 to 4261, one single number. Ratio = 1.0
